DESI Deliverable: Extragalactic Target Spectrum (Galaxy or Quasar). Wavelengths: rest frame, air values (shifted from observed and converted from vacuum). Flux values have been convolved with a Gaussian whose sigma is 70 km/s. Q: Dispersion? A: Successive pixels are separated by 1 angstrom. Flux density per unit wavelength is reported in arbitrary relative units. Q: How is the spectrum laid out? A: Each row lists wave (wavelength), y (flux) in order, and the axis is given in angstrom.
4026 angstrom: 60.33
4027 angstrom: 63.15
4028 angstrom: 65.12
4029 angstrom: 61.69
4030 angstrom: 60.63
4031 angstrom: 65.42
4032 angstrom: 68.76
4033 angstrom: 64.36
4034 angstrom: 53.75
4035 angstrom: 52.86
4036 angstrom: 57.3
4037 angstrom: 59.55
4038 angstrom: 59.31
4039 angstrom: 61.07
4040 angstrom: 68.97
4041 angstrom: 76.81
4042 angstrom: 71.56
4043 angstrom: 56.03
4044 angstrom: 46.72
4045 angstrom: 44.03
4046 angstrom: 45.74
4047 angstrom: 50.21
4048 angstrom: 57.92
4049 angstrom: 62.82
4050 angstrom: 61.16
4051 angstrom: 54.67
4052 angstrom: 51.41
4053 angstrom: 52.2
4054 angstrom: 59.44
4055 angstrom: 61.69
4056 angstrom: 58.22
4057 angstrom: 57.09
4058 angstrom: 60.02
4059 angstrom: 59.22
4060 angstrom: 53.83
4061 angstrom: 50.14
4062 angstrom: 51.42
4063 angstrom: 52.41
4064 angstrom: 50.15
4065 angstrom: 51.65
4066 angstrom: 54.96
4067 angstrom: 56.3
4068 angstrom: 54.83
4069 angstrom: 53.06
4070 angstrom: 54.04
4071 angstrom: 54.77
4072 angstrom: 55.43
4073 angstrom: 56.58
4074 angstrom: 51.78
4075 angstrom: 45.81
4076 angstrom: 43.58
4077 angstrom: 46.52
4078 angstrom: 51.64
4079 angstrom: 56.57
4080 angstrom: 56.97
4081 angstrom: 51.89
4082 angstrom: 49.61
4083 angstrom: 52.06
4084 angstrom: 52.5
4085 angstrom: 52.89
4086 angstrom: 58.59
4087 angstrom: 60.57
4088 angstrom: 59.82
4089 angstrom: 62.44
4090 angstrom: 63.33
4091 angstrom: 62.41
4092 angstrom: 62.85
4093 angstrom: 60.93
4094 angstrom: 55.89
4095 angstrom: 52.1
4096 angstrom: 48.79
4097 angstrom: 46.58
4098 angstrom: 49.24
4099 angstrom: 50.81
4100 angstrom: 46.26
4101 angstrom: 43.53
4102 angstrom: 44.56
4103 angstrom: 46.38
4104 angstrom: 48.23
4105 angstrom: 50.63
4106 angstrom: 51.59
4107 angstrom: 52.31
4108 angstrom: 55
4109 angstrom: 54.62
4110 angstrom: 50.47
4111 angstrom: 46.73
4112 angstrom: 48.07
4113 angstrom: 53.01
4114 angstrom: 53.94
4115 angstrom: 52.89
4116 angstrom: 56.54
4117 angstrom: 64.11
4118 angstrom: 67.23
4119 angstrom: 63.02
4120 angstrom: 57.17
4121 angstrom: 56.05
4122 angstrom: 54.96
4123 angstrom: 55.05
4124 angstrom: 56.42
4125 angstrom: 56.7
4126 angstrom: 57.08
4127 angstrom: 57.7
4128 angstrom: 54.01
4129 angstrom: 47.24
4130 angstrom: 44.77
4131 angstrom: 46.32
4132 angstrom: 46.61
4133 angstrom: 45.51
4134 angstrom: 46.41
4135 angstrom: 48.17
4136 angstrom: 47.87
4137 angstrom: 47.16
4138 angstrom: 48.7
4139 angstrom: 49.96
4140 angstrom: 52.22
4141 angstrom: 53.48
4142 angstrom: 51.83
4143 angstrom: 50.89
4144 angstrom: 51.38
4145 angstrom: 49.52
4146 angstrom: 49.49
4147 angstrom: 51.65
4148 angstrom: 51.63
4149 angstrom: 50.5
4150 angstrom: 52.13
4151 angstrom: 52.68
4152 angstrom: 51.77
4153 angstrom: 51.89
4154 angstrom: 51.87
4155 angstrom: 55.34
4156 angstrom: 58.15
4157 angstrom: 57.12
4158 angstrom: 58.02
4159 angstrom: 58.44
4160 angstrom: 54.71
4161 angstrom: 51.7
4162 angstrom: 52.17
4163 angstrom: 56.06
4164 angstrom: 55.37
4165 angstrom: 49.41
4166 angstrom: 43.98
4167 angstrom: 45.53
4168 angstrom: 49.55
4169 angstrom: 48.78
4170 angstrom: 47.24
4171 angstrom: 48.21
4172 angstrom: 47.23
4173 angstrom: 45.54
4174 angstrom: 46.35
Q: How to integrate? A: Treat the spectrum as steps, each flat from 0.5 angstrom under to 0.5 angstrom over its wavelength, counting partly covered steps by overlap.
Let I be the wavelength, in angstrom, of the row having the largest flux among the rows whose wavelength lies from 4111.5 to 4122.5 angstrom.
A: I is 4118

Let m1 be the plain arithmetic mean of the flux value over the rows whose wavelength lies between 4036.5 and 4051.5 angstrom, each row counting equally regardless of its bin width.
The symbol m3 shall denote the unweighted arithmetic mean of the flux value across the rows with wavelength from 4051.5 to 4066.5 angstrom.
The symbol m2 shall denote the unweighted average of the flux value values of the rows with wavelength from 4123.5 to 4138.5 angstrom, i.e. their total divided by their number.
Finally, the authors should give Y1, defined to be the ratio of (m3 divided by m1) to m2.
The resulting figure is 0.0188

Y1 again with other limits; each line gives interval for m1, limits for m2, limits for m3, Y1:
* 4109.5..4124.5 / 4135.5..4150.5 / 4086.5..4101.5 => 0.0195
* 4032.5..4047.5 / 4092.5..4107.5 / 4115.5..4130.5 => 0.0196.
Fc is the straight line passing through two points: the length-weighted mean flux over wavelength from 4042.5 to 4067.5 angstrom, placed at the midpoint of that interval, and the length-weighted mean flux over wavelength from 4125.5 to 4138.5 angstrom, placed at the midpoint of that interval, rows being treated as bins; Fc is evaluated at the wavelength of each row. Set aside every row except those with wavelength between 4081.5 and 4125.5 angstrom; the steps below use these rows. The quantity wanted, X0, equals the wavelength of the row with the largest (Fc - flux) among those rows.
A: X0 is 4101 angstrom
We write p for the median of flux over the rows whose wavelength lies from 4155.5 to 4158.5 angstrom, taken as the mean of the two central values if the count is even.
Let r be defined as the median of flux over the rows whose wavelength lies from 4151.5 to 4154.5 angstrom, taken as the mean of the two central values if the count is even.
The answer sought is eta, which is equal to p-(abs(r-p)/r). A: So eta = 58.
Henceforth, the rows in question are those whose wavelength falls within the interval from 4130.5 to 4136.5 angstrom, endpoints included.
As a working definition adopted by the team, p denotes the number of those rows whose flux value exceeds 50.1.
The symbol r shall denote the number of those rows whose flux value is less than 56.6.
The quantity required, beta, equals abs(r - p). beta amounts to 6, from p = 0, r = 6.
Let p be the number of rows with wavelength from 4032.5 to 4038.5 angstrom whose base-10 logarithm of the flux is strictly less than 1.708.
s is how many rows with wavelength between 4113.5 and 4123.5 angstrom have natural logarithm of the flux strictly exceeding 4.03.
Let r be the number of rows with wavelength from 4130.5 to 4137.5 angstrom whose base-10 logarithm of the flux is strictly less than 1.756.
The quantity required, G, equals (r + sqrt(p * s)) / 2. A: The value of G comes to 3.5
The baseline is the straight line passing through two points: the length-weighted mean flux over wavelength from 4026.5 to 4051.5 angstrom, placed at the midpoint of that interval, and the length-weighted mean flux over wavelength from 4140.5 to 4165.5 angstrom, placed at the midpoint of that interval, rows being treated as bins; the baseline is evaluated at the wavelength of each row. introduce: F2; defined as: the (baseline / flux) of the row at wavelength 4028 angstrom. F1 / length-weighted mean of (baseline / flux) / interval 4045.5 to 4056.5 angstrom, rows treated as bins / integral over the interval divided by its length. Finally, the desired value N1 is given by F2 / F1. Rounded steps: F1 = 1.06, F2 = 0.92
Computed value 0.87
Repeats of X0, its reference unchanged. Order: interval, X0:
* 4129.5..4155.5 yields 4130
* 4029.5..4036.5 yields 4035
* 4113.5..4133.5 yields 4130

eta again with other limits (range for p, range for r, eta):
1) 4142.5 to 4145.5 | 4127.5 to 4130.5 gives 51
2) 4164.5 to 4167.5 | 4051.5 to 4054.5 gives 45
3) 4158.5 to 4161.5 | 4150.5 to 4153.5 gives 55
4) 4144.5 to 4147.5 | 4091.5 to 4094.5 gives 49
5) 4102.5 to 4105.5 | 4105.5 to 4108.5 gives 48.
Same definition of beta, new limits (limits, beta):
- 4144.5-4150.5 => 2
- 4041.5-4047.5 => 2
